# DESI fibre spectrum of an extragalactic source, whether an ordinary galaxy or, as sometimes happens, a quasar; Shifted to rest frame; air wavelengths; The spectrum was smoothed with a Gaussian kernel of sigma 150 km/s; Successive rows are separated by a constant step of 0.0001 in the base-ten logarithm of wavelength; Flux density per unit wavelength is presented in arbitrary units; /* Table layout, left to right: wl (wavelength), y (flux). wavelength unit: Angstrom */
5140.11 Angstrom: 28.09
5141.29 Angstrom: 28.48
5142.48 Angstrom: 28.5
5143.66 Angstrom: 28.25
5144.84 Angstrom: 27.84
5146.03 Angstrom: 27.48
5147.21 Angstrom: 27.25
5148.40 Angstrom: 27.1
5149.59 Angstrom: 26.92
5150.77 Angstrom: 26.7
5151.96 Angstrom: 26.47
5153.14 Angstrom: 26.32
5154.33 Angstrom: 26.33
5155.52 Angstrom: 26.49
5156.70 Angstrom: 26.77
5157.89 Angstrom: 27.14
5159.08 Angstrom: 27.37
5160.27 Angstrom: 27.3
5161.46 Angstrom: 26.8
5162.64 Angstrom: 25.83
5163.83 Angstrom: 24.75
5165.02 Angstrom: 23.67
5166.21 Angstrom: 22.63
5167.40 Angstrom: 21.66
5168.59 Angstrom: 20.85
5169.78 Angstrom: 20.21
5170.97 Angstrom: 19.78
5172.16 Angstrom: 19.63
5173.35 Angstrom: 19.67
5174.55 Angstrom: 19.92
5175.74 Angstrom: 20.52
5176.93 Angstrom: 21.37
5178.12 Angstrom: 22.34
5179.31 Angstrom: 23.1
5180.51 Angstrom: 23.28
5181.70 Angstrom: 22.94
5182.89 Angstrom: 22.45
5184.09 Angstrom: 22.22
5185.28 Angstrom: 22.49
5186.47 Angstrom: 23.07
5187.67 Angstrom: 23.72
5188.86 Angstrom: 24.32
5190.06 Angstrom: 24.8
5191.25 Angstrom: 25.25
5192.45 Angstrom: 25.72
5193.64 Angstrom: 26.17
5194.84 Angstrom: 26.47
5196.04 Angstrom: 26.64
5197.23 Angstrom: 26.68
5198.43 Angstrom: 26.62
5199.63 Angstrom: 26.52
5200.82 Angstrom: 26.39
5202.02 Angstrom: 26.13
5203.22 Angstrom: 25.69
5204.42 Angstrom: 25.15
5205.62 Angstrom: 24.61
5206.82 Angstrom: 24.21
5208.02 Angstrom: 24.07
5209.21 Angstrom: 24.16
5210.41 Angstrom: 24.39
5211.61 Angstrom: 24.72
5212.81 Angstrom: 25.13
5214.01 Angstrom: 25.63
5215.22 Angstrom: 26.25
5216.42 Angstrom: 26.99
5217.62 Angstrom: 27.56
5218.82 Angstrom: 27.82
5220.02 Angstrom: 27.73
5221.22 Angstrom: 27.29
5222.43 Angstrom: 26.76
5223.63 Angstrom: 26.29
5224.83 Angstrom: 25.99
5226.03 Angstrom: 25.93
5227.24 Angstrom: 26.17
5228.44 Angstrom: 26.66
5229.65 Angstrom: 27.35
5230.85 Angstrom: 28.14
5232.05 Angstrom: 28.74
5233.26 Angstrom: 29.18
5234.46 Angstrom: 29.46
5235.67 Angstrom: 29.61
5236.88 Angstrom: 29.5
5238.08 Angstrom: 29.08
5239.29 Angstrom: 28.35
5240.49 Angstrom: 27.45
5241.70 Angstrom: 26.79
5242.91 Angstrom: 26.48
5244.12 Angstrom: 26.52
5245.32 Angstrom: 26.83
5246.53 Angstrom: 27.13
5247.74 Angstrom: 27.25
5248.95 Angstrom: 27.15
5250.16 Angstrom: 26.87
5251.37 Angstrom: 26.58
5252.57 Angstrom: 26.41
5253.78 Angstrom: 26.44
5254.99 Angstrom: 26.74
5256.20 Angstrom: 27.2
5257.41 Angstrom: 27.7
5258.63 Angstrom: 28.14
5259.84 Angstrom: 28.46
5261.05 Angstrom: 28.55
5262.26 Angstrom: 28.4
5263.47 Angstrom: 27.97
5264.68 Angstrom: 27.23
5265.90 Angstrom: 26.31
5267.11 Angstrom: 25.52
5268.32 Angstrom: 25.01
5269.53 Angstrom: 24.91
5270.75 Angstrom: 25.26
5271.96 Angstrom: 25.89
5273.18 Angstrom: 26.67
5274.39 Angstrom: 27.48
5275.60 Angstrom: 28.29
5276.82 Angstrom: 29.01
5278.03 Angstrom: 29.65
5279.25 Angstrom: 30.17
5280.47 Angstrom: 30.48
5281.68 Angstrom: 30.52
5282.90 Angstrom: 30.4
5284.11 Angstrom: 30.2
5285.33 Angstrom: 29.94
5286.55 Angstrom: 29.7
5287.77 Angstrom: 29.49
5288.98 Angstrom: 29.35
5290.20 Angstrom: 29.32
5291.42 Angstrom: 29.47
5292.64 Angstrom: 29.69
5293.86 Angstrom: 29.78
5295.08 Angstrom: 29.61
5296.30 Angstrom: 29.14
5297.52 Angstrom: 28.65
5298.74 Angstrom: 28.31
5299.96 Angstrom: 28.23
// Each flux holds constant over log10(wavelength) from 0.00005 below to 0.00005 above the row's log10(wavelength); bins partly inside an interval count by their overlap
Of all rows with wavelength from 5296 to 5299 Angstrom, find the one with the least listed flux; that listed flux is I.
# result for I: 28.31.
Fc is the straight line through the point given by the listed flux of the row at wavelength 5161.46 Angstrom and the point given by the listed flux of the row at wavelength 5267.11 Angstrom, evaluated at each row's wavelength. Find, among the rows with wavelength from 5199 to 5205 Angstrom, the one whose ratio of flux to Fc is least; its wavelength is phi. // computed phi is 5204.42 Angstrom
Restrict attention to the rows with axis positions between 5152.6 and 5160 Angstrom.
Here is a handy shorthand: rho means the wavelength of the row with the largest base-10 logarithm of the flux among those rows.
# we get 5159.08 Angstrom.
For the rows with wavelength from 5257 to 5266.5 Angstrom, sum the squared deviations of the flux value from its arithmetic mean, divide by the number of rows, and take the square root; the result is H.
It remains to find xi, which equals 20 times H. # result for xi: 14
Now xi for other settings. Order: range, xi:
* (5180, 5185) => 8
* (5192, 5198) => 7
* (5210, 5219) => 24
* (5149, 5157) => 4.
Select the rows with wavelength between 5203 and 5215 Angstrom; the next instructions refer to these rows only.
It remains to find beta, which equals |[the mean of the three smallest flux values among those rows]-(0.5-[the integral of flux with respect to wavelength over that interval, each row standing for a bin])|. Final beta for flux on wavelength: 321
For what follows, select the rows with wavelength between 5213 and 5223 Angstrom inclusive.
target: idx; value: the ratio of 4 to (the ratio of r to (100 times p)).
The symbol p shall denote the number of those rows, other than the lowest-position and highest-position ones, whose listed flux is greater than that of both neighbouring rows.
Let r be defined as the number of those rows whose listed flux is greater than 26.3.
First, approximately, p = 1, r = 6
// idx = 67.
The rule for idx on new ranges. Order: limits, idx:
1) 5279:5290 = 44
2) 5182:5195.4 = 0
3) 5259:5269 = 67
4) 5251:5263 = 40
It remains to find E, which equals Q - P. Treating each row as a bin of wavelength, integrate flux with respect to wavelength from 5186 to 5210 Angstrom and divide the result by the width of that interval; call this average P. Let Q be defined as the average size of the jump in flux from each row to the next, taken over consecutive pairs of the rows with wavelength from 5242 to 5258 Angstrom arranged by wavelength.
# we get -25.1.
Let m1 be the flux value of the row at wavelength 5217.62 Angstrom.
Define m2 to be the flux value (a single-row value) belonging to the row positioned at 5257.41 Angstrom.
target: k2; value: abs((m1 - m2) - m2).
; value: 27.8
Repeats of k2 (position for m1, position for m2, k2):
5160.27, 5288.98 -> 31.4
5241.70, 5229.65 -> 27.9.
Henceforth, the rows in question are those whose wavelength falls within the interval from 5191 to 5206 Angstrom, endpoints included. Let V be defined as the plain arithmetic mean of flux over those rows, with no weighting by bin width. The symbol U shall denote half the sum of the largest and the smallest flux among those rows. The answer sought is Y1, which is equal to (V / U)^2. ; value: 1.03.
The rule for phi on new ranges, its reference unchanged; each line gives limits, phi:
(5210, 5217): 5210.41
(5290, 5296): 5290.20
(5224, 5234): 5226.03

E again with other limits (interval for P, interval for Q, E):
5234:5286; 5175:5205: -27.4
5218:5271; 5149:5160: -27.1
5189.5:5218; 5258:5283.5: -25.2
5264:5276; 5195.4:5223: -25.9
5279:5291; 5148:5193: -29.5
